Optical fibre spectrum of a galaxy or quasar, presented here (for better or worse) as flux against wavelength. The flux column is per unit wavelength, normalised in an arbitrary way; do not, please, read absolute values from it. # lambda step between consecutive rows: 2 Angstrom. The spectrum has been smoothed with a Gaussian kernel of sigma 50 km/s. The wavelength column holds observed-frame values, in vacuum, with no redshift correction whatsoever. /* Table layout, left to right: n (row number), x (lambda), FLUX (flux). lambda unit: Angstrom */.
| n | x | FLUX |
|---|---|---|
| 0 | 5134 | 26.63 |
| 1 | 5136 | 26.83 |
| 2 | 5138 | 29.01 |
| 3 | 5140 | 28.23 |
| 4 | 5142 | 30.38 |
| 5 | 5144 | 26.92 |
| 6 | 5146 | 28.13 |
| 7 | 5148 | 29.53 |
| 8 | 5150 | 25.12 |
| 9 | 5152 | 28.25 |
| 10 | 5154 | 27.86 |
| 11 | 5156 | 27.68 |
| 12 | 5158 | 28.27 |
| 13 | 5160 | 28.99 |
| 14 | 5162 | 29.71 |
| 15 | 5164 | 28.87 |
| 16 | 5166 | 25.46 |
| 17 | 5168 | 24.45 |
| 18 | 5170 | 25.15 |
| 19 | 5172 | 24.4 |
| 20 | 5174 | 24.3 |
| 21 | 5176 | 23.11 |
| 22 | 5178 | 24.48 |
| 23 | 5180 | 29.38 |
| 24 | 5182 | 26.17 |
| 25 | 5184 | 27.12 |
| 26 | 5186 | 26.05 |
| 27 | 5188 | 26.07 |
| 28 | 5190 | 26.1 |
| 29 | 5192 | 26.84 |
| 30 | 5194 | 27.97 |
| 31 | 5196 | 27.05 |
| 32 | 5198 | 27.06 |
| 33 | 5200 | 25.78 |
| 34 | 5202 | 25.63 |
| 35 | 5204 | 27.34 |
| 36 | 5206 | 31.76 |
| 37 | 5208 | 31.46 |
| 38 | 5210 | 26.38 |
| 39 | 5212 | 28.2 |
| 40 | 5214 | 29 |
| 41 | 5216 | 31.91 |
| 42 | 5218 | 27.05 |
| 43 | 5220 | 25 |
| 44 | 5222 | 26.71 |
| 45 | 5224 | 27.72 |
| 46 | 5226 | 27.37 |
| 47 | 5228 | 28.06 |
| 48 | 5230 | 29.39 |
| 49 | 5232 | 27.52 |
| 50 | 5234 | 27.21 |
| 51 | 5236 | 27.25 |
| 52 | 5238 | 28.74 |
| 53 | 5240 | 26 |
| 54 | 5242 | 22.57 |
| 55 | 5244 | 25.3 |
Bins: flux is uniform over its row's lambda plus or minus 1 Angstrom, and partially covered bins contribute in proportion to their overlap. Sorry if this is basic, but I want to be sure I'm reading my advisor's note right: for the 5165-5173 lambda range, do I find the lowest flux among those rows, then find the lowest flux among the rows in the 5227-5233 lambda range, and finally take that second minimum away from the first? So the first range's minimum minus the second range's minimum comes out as -3.1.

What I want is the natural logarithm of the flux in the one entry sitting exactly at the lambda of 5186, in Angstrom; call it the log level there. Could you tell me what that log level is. 3.26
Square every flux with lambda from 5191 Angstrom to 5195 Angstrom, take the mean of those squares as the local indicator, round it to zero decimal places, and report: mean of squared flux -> 751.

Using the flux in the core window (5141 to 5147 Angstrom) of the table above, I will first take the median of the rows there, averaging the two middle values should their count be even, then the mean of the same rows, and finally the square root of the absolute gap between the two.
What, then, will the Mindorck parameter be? 0.59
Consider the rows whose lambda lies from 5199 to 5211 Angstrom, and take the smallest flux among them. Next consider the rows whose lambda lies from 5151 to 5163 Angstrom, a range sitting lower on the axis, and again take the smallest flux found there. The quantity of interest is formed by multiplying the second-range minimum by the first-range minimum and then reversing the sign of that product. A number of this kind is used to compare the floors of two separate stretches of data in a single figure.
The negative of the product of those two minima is -709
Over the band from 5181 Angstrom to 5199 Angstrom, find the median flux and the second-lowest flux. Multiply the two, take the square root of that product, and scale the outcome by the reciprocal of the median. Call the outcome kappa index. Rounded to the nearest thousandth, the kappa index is 0.986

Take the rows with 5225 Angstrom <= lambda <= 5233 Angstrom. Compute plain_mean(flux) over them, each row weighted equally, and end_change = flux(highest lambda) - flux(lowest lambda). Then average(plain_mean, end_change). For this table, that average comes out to 14.1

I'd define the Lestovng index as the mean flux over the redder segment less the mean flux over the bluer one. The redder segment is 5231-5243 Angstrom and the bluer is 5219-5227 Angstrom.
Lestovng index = -0.2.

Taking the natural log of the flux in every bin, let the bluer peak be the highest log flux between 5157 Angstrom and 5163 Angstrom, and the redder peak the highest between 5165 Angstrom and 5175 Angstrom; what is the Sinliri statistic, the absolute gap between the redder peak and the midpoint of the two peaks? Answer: 0.08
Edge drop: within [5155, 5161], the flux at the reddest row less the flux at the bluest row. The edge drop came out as 1.3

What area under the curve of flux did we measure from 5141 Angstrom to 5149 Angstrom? 230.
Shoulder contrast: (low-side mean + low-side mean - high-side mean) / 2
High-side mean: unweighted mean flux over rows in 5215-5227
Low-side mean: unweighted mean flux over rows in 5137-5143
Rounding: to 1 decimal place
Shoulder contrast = 15.4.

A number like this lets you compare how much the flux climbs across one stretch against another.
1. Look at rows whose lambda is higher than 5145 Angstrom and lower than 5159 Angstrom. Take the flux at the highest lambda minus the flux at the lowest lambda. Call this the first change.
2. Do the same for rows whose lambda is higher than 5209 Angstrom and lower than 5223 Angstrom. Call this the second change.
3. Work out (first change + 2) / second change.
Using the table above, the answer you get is 6.5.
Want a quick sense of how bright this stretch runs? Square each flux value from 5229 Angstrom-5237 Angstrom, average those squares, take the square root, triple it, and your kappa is 84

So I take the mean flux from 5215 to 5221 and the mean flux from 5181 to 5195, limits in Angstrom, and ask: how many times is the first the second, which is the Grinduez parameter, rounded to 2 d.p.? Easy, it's 1.05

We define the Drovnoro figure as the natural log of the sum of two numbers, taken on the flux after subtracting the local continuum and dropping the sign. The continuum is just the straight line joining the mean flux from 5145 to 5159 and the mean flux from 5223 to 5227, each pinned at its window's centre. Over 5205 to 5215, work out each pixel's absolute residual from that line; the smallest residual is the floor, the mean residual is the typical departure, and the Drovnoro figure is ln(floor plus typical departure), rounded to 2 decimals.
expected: 1.05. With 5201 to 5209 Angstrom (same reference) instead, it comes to 1.05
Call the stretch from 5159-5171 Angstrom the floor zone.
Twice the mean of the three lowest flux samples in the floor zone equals 50.0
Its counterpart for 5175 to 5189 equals 49.1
